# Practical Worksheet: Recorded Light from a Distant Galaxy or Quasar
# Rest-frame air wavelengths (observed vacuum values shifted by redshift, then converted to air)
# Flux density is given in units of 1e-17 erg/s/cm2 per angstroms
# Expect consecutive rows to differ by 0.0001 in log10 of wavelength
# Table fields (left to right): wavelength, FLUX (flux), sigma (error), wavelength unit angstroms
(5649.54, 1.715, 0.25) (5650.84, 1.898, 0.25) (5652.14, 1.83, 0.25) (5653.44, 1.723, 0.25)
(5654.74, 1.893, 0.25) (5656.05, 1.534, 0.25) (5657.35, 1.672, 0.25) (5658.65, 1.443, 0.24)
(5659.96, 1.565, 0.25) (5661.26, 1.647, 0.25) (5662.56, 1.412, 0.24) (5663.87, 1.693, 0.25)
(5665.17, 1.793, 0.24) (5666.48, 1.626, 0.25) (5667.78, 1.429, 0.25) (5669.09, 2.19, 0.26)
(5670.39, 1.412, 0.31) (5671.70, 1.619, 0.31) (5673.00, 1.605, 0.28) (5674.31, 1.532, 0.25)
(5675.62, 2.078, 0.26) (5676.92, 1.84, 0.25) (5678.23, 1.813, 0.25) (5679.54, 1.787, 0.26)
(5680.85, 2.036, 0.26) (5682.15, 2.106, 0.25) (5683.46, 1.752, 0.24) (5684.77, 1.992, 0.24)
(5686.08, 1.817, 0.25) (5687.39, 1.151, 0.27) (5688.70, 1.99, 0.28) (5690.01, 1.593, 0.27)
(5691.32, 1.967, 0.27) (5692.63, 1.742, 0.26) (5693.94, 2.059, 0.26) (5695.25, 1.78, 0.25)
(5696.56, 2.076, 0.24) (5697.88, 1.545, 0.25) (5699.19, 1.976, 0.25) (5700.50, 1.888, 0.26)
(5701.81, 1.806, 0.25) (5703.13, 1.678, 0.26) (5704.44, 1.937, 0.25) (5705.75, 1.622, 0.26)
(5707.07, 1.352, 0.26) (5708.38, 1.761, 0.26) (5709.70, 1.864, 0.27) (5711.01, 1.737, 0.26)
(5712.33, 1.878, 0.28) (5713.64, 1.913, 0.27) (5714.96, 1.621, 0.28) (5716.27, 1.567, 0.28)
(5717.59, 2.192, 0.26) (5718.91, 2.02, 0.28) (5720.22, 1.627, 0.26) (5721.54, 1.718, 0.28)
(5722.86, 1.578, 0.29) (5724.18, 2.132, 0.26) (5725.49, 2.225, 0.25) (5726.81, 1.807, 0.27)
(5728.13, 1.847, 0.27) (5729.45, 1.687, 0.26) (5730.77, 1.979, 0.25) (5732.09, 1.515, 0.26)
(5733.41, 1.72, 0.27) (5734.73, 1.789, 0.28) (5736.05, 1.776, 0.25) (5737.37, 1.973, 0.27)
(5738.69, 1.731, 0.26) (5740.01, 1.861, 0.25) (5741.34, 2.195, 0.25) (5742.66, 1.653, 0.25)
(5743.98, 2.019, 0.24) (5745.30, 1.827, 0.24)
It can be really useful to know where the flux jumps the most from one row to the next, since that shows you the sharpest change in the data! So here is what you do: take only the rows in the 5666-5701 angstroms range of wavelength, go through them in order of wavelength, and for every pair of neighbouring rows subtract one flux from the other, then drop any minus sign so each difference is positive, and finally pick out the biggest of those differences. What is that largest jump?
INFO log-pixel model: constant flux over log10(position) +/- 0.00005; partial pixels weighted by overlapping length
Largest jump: 0.84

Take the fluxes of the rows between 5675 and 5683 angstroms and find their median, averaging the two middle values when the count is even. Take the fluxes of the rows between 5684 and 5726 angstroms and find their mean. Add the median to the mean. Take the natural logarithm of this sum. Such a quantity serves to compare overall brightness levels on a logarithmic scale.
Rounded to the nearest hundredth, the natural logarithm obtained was 1.32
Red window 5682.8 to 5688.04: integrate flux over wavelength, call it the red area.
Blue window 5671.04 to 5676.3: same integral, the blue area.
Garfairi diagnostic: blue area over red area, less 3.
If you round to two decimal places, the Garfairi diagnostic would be -1.98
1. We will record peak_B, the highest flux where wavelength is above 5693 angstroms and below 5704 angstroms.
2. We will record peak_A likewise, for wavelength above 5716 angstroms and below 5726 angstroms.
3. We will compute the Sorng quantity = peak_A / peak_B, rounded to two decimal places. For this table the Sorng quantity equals 1.07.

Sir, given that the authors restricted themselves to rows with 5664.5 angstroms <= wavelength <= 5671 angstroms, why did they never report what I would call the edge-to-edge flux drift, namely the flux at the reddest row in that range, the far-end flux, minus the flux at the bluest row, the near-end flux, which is -0.4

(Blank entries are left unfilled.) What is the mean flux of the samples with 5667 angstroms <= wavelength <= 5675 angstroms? 1.63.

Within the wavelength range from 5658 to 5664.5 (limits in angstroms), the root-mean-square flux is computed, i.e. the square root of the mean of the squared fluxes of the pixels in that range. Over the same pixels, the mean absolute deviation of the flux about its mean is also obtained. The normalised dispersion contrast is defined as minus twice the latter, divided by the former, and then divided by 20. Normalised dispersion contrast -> -0.0064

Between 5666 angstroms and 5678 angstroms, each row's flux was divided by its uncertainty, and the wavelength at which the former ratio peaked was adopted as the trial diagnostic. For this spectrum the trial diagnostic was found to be 5669.09 angstroms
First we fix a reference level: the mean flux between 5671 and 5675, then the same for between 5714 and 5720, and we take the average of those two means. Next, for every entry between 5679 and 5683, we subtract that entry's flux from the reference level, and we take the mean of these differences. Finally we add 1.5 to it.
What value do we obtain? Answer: 1.24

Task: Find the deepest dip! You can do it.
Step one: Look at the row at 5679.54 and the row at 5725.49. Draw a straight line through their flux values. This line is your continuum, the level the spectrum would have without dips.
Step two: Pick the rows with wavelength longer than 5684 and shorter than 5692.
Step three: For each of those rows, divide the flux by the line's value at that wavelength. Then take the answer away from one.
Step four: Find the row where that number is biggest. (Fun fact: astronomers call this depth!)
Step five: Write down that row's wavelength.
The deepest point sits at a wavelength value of 5687.39 angstroms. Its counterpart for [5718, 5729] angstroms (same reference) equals 5722.86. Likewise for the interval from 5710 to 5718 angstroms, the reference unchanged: 5716.27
